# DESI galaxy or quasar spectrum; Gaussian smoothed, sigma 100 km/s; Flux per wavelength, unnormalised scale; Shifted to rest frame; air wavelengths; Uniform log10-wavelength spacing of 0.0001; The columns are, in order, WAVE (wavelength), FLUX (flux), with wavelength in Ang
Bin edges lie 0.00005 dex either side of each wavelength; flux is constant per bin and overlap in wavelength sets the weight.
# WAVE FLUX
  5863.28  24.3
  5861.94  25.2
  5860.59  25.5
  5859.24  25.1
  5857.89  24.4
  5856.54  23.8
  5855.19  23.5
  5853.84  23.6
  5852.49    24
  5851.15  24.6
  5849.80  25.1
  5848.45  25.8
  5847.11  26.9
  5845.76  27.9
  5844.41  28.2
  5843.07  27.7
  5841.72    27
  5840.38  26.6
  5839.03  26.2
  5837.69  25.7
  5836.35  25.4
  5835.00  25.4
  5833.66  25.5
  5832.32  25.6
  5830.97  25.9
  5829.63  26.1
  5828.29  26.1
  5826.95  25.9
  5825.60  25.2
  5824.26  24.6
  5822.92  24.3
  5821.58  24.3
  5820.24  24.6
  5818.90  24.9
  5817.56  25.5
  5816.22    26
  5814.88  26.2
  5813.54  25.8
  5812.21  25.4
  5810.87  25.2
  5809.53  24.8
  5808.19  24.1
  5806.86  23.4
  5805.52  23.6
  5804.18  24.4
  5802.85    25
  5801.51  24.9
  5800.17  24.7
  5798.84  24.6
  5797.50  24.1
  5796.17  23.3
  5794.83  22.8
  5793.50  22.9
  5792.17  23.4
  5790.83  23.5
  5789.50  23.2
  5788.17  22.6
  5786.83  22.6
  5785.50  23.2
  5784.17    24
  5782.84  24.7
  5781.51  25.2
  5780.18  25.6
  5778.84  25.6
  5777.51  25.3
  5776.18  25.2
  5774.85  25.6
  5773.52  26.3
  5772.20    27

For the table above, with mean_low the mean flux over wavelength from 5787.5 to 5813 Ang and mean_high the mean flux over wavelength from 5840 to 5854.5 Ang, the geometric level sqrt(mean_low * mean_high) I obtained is 25.0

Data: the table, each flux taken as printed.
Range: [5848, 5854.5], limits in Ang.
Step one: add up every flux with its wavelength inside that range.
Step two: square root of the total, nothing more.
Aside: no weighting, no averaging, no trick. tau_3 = 11.1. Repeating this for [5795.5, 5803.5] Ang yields 12.1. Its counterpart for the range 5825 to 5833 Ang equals 12.4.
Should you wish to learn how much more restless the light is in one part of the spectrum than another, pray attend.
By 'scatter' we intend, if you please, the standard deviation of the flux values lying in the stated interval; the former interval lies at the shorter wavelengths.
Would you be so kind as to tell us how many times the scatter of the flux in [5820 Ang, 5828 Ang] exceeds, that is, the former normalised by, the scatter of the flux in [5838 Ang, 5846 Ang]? 0.79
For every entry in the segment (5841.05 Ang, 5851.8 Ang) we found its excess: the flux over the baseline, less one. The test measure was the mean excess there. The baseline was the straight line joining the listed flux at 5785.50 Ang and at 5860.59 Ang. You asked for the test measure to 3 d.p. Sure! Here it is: 0.063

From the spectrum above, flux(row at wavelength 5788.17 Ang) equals 22.6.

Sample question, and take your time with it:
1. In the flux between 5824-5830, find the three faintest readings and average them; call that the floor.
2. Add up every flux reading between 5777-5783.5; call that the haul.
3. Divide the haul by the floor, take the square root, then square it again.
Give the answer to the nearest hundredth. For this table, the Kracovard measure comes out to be 5.01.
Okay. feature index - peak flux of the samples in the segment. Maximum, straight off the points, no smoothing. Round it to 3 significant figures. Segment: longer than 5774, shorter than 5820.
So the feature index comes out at 26.2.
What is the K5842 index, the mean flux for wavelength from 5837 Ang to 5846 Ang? 27.0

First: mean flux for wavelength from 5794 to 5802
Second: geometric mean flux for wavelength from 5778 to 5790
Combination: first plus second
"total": 48.1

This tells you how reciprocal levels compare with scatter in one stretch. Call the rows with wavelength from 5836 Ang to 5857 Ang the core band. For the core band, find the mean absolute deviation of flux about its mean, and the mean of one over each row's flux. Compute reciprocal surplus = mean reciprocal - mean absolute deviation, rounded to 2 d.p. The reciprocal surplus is -1.25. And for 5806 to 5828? -0.60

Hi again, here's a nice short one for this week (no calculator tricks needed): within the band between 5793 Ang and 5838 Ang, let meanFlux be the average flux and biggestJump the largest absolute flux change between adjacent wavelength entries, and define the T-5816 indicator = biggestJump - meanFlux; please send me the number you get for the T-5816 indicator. -24.1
